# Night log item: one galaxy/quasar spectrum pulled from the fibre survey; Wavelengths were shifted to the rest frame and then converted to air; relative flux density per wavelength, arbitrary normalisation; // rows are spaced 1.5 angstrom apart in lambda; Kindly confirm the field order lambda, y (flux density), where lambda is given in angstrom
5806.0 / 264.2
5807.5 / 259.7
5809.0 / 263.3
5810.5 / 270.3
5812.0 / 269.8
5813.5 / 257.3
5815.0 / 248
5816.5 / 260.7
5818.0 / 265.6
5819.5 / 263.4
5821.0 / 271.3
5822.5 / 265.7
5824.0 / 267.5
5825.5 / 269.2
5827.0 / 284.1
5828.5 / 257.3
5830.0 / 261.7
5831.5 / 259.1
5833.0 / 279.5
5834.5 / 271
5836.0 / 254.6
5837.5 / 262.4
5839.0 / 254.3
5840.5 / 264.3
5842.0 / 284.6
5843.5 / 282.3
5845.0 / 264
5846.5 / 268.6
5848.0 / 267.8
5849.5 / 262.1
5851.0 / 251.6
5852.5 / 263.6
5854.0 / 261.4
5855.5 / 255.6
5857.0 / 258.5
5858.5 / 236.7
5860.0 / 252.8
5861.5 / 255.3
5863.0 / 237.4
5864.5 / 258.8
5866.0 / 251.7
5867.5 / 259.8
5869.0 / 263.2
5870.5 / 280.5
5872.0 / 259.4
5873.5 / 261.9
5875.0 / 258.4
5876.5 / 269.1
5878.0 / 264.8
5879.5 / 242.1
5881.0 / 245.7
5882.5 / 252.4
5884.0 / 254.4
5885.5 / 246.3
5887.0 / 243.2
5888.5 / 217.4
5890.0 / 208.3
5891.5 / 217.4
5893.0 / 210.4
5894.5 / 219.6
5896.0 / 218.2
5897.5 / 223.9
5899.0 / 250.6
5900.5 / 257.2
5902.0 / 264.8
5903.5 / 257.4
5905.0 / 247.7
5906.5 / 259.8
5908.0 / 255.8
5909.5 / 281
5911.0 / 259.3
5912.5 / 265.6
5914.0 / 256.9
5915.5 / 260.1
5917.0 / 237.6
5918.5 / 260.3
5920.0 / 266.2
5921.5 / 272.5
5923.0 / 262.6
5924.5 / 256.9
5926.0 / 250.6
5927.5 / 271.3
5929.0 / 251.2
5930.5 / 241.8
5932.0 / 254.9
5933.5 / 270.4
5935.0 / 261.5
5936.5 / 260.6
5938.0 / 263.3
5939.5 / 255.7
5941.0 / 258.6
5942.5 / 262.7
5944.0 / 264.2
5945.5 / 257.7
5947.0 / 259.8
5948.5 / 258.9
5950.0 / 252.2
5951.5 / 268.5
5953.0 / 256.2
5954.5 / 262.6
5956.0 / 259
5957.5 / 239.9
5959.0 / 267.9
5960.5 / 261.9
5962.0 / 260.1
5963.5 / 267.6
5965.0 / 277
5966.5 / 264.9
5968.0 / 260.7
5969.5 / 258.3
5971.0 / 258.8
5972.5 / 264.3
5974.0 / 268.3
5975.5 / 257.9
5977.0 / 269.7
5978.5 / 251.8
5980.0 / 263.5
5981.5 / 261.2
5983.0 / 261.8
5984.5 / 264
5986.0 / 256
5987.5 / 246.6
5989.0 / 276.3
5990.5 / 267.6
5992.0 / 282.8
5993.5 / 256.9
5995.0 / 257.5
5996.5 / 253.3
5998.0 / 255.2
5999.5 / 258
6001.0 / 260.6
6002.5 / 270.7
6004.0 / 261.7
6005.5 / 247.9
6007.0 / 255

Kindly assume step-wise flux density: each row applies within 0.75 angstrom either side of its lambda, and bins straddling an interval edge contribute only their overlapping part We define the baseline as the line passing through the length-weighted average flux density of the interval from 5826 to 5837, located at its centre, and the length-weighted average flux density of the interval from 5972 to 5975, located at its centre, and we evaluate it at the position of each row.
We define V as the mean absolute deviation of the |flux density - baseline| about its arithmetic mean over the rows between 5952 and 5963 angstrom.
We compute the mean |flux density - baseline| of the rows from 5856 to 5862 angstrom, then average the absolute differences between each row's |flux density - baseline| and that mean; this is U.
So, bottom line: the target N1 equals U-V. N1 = 1.6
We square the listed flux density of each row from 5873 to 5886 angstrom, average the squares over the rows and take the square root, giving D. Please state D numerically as 255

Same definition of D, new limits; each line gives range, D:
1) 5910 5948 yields 259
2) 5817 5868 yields 263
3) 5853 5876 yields 257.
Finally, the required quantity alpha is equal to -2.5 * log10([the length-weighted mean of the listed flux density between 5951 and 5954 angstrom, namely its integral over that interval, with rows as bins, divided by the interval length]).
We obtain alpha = -6.05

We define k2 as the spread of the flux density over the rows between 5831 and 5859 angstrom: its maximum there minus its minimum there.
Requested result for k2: 48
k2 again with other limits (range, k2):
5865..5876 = 29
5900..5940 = 43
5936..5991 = 37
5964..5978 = 19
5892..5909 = 54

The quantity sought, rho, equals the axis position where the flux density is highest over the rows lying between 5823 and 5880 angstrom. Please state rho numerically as 5842.0 angstrom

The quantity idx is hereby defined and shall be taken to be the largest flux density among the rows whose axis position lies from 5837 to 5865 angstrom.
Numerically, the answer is 284.6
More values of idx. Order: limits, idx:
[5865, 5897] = 280.5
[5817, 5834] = 284.1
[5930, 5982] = 277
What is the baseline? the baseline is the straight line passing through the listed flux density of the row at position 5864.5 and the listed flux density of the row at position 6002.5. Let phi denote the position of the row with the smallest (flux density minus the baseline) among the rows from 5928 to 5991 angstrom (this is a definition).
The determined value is 5957.5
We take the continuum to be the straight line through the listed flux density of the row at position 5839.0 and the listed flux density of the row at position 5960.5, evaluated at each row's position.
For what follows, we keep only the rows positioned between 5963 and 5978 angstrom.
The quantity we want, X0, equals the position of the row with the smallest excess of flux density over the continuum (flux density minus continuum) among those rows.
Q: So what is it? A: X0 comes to 5975.5 angstrom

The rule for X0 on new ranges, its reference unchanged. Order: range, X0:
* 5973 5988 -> 5987.5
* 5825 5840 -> 5839.0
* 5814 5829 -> 5815.0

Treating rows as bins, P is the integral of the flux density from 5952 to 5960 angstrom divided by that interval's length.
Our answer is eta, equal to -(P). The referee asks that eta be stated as -258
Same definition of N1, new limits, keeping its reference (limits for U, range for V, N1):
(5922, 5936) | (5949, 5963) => 0.0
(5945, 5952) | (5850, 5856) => -1.7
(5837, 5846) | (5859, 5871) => 0.8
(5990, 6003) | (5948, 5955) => -0.3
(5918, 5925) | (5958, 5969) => 0.0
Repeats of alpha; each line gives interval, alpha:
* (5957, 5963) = -6.03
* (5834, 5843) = -6.06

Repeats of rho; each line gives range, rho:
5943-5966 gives 5965.0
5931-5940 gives 5933.5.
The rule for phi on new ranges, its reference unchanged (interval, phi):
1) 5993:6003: 5996.5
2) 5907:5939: 5917.0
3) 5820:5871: 5858.5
